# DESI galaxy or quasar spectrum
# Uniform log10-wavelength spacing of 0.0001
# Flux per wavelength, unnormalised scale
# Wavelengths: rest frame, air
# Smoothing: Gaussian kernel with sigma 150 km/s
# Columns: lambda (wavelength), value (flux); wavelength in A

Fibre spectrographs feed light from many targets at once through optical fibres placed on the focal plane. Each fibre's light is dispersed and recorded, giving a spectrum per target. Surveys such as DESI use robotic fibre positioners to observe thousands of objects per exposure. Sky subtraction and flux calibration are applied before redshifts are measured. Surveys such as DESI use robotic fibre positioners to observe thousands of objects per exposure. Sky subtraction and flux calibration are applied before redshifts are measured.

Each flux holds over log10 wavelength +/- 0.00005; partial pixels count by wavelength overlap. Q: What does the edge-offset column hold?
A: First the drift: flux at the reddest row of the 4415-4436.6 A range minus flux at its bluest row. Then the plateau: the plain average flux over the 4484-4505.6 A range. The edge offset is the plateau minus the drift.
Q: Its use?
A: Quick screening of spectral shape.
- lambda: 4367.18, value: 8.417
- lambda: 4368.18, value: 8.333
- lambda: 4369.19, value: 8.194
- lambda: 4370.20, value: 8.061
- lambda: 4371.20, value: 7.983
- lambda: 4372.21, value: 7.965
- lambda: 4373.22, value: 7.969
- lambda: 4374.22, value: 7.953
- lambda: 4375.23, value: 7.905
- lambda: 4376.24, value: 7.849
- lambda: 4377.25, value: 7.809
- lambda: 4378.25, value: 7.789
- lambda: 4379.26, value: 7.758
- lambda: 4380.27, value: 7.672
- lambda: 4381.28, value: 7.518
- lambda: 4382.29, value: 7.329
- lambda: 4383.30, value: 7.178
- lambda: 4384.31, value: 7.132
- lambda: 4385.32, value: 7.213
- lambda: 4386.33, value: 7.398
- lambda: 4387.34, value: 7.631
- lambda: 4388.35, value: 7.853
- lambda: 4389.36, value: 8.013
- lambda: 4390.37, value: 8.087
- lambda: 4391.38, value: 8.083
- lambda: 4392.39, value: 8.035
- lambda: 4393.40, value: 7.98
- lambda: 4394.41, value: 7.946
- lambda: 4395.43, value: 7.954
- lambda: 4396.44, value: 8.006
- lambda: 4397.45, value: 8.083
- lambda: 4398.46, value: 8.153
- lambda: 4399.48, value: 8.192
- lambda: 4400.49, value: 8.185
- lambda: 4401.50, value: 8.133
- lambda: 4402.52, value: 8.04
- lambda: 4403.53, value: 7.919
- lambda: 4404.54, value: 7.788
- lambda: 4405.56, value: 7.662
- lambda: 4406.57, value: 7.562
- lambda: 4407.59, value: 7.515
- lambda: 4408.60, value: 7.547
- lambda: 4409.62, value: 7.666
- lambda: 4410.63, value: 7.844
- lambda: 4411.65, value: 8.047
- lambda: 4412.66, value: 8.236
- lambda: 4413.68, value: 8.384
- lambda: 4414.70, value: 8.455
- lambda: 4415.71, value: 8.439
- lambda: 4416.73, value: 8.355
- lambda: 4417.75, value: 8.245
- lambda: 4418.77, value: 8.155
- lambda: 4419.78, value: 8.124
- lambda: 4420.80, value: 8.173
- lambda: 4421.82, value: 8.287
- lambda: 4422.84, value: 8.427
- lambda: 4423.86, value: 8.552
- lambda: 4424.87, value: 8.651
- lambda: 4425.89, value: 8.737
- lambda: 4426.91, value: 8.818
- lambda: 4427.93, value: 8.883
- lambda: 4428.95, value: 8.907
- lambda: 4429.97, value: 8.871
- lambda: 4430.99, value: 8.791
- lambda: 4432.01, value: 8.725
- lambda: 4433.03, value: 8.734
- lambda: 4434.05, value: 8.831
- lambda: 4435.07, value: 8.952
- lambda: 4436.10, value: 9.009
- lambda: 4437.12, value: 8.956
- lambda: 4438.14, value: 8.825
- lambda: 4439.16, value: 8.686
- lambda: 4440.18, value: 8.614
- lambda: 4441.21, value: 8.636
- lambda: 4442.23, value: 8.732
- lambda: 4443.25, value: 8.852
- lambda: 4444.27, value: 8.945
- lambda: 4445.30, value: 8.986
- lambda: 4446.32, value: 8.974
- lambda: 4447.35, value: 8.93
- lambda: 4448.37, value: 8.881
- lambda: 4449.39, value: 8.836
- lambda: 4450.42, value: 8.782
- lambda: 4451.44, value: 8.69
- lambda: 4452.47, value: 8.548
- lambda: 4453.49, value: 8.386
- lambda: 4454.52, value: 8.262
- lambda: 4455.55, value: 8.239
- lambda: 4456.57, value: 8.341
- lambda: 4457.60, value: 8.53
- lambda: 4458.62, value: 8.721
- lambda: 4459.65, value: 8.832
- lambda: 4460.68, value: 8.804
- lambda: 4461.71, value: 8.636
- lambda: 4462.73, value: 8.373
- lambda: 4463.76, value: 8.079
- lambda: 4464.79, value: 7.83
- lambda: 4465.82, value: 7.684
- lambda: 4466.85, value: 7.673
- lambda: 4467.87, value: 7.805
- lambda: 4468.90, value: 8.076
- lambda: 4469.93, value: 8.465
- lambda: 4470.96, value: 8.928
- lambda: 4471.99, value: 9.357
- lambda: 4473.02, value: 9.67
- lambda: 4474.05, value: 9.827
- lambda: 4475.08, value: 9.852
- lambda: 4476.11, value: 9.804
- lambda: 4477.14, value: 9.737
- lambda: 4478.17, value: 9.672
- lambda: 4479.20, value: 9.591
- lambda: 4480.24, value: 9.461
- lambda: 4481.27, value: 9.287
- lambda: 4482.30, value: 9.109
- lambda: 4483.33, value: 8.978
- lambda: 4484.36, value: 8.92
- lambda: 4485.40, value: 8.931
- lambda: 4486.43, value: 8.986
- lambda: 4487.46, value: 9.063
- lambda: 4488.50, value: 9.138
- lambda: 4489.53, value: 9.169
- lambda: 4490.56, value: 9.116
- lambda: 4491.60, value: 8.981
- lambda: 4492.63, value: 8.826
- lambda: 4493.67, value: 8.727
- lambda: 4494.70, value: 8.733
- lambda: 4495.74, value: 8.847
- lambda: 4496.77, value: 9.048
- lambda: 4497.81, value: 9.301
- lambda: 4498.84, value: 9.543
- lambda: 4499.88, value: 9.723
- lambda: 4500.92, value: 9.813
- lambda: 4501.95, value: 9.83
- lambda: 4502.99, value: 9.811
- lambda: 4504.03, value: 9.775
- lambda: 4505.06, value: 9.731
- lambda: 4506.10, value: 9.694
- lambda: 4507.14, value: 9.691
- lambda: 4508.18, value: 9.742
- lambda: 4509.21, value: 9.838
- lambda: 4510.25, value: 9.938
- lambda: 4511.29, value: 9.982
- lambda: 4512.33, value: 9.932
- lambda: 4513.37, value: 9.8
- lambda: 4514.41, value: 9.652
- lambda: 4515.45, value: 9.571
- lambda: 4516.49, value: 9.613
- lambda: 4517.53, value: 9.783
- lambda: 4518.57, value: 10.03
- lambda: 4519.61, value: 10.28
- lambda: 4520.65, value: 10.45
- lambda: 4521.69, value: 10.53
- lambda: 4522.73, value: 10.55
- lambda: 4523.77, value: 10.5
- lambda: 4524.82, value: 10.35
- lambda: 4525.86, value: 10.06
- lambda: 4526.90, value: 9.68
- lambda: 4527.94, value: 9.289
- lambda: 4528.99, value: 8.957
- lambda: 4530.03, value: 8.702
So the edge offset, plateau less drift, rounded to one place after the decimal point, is 8.7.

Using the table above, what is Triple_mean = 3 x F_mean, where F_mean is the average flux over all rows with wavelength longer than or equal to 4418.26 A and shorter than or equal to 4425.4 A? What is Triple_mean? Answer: 25.0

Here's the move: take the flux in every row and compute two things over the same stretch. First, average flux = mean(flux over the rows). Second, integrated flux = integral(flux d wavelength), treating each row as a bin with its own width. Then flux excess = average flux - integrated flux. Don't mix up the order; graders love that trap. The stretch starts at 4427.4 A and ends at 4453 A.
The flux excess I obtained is -217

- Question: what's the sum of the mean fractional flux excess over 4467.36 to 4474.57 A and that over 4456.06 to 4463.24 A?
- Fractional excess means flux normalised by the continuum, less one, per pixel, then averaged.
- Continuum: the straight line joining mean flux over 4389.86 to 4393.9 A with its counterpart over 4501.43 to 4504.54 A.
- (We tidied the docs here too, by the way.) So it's -0.10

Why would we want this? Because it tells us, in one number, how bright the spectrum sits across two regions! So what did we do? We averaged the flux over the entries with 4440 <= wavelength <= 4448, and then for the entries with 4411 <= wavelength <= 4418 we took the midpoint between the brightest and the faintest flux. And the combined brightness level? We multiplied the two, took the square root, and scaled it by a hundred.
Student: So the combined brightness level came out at 854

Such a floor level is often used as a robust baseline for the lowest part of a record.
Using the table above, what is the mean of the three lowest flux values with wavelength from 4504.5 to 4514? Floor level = 9.7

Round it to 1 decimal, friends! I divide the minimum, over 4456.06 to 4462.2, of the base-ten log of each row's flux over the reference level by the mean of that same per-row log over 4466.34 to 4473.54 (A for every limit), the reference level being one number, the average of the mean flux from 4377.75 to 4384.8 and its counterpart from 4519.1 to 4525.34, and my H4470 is 1.5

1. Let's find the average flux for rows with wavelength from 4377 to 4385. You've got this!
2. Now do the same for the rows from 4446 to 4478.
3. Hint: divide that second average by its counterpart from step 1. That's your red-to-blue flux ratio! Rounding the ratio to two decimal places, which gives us 1.16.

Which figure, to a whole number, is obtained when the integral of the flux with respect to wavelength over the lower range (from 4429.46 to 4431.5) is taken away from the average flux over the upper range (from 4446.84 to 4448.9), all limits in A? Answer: -9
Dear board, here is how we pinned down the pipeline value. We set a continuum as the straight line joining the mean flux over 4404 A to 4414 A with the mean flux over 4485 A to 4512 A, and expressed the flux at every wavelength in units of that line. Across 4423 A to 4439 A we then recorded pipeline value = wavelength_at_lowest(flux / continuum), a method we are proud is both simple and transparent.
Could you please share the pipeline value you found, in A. 4423.86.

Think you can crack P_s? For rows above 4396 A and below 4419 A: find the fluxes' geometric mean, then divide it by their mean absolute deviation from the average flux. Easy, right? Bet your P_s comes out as 34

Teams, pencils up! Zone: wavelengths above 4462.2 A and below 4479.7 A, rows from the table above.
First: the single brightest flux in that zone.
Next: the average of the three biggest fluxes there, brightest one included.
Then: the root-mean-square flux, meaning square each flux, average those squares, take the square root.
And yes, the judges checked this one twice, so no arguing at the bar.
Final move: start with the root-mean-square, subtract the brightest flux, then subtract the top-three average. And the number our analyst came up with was -10.8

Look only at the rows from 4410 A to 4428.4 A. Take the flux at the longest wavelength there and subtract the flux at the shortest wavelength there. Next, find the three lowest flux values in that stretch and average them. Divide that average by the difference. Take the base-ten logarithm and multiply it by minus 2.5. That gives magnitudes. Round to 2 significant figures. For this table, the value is -2.2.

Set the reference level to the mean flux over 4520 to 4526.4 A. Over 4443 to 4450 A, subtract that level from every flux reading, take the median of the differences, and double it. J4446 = -2.95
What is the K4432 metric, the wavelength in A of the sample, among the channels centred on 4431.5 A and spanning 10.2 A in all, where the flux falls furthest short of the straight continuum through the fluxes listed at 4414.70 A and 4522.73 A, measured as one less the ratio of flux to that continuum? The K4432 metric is 4433.03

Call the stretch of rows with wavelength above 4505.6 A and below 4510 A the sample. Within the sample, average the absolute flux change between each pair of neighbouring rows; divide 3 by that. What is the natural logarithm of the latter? 4.1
